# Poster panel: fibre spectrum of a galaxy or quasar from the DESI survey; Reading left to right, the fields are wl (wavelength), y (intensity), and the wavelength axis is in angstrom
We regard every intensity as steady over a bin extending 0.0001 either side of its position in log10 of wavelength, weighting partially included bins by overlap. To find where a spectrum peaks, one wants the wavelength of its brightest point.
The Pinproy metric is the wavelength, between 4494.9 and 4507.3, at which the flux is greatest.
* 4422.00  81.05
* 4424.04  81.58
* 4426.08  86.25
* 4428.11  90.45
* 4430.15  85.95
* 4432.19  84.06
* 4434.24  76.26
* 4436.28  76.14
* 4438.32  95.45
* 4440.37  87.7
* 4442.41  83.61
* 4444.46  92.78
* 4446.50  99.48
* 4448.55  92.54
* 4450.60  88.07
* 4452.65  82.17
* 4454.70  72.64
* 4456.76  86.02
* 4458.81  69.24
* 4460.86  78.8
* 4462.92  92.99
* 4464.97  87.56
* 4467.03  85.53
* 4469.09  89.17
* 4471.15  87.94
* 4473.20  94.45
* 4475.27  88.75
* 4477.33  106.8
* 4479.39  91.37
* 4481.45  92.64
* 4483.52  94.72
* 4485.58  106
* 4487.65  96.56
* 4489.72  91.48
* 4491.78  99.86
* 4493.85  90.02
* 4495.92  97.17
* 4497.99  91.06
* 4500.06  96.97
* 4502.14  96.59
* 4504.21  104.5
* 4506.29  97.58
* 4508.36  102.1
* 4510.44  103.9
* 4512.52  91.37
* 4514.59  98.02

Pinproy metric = 4504.21 angstrom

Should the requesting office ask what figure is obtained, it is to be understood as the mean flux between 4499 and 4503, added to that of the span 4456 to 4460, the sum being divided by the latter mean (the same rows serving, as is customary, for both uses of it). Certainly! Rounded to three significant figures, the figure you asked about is 2.25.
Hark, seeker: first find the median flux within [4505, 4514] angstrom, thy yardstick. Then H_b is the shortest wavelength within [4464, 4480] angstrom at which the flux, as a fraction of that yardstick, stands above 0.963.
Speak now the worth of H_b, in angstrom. 4477.33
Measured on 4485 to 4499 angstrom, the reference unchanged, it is 4485.58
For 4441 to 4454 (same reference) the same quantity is 4446.50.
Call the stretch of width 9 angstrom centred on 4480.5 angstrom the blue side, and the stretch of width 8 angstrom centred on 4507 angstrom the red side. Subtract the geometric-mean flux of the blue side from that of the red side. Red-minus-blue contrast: 5.8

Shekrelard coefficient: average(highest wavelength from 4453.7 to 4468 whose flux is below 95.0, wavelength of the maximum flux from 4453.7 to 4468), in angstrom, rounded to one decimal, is 4465.0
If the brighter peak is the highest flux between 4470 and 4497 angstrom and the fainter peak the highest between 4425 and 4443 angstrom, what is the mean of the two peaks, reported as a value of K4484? 101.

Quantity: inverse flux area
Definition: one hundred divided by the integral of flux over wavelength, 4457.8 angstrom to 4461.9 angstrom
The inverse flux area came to 0.329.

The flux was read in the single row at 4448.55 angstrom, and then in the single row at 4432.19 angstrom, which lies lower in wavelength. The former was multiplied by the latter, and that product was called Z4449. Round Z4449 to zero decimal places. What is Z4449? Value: 7779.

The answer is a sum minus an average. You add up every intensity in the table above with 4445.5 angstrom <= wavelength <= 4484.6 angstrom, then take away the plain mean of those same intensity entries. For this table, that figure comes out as 1592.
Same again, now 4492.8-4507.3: 578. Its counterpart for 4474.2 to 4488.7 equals 580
